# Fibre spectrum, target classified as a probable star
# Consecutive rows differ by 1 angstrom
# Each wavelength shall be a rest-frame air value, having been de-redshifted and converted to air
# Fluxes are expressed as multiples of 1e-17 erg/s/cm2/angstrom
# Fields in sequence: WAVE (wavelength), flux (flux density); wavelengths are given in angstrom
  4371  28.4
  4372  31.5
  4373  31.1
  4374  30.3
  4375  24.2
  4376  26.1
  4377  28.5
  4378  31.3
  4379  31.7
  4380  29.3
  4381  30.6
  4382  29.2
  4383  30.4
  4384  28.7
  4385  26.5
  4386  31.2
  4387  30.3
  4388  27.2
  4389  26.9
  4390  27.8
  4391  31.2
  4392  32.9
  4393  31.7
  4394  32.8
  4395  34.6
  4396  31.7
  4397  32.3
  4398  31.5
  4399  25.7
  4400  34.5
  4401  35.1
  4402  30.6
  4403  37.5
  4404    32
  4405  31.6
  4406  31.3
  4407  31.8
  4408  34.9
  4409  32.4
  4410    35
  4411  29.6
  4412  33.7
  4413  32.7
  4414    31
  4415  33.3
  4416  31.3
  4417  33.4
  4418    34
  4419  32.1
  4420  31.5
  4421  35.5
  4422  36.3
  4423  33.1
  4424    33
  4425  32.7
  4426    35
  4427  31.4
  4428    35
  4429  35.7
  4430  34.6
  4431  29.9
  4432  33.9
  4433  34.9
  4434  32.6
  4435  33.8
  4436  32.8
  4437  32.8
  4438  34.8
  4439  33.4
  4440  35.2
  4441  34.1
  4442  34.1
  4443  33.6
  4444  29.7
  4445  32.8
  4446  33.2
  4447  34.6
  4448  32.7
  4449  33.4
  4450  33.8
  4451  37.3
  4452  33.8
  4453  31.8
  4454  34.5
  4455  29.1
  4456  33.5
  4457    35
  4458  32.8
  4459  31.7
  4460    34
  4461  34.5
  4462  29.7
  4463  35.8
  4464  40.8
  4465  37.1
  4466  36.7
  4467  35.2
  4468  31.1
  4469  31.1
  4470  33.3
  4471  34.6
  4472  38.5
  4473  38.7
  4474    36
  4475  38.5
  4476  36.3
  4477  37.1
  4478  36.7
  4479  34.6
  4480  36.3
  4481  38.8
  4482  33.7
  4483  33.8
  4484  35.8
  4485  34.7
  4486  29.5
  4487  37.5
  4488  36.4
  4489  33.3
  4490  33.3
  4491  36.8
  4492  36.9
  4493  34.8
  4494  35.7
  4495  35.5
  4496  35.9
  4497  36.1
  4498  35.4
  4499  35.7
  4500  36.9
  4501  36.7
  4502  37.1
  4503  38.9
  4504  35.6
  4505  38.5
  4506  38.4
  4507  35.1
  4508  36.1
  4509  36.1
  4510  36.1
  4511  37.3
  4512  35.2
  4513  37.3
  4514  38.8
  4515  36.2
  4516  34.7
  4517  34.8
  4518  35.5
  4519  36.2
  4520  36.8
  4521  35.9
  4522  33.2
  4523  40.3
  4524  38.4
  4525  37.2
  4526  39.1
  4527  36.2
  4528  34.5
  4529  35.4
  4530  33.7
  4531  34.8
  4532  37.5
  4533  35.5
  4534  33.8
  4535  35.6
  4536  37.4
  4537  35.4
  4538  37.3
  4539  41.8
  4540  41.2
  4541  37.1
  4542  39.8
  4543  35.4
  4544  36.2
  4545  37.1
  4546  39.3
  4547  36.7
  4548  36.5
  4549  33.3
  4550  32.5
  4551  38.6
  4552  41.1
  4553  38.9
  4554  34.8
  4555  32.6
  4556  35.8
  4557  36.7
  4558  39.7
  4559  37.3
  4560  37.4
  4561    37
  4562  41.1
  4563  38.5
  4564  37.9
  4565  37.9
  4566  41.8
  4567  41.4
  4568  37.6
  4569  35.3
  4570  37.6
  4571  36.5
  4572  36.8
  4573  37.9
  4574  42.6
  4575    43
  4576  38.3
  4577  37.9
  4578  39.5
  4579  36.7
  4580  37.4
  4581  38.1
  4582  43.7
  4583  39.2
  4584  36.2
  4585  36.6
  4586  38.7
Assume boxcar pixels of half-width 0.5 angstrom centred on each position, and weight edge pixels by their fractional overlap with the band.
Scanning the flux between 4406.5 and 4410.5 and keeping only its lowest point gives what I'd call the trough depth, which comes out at 31.8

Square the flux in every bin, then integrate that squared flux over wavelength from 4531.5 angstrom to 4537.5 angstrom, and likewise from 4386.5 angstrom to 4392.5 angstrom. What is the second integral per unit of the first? 0.67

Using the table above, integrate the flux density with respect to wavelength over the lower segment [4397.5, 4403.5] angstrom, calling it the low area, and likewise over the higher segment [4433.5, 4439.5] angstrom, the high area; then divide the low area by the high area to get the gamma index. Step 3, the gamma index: 0.97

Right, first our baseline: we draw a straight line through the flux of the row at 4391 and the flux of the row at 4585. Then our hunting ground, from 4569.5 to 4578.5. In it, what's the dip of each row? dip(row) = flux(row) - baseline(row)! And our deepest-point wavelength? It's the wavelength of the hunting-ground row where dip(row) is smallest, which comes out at 4571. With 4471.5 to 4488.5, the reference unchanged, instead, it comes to 4486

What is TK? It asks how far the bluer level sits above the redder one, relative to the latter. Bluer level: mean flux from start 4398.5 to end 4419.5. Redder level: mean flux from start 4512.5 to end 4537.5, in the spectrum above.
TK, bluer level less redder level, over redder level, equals -0.100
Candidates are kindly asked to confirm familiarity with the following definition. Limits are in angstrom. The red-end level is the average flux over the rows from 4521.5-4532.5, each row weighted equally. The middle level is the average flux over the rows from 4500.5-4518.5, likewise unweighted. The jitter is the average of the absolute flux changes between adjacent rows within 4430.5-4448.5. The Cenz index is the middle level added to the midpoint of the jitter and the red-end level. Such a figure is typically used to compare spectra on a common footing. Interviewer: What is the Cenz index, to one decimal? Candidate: 55.6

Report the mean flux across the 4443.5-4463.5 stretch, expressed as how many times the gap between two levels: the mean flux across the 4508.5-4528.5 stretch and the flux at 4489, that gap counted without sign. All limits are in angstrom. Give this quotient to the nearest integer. 10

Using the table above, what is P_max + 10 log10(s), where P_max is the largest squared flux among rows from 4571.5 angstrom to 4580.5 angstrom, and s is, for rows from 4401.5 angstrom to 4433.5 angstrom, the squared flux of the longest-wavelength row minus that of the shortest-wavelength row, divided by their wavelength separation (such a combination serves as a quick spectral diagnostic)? 1859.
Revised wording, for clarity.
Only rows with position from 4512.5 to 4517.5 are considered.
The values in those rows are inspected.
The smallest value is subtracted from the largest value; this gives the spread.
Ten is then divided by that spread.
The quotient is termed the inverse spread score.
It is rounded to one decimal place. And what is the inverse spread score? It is 2.4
